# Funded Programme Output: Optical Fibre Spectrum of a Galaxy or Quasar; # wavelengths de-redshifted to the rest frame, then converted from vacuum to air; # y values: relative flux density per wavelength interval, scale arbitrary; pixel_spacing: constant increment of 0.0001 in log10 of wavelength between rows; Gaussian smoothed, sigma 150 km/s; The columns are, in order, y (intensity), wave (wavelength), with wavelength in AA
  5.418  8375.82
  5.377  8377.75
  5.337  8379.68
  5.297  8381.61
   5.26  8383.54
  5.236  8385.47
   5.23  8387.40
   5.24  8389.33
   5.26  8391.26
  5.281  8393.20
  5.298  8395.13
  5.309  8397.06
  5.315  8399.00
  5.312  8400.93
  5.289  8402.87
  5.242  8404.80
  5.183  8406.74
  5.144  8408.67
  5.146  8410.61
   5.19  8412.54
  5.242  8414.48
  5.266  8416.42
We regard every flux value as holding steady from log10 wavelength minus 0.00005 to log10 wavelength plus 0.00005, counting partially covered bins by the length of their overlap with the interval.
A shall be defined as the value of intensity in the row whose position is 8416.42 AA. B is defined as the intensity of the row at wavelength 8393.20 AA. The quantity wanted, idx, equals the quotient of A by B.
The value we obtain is 1.00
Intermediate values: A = 5.266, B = 5.281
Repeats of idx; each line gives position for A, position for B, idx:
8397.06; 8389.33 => 1.01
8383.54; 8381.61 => 0.99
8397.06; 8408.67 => 1.03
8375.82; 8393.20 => 1.03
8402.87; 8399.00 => 1.00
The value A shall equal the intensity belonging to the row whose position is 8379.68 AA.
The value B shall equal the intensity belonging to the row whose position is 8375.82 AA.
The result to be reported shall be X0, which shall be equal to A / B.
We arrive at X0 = 0.99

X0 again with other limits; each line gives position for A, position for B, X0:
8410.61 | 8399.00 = 0.97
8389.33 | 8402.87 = 0.99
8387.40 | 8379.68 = 0.98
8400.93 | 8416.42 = 1.01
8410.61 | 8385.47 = 0.98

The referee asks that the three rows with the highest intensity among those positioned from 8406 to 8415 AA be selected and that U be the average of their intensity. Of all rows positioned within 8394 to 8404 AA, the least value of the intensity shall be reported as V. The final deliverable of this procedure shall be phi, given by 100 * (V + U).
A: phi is 1049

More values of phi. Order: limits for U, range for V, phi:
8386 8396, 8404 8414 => 1042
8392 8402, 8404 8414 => 1046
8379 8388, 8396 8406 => 1054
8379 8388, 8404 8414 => 1044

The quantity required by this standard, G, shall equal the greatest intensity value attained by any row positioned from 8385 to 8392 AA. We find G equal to 5.26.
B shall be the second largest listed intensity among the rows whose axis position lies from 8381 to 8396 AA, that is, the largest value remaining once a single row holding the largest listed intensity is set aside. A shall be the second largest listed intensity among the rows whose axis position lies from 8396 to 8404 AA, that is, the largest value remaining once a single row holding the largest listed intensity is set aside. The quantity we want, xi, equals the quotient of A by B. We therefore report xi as 1.00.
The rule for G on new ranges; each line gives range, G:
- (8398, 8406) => 5.315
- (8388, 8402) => 5.315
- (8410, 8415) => 5.242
